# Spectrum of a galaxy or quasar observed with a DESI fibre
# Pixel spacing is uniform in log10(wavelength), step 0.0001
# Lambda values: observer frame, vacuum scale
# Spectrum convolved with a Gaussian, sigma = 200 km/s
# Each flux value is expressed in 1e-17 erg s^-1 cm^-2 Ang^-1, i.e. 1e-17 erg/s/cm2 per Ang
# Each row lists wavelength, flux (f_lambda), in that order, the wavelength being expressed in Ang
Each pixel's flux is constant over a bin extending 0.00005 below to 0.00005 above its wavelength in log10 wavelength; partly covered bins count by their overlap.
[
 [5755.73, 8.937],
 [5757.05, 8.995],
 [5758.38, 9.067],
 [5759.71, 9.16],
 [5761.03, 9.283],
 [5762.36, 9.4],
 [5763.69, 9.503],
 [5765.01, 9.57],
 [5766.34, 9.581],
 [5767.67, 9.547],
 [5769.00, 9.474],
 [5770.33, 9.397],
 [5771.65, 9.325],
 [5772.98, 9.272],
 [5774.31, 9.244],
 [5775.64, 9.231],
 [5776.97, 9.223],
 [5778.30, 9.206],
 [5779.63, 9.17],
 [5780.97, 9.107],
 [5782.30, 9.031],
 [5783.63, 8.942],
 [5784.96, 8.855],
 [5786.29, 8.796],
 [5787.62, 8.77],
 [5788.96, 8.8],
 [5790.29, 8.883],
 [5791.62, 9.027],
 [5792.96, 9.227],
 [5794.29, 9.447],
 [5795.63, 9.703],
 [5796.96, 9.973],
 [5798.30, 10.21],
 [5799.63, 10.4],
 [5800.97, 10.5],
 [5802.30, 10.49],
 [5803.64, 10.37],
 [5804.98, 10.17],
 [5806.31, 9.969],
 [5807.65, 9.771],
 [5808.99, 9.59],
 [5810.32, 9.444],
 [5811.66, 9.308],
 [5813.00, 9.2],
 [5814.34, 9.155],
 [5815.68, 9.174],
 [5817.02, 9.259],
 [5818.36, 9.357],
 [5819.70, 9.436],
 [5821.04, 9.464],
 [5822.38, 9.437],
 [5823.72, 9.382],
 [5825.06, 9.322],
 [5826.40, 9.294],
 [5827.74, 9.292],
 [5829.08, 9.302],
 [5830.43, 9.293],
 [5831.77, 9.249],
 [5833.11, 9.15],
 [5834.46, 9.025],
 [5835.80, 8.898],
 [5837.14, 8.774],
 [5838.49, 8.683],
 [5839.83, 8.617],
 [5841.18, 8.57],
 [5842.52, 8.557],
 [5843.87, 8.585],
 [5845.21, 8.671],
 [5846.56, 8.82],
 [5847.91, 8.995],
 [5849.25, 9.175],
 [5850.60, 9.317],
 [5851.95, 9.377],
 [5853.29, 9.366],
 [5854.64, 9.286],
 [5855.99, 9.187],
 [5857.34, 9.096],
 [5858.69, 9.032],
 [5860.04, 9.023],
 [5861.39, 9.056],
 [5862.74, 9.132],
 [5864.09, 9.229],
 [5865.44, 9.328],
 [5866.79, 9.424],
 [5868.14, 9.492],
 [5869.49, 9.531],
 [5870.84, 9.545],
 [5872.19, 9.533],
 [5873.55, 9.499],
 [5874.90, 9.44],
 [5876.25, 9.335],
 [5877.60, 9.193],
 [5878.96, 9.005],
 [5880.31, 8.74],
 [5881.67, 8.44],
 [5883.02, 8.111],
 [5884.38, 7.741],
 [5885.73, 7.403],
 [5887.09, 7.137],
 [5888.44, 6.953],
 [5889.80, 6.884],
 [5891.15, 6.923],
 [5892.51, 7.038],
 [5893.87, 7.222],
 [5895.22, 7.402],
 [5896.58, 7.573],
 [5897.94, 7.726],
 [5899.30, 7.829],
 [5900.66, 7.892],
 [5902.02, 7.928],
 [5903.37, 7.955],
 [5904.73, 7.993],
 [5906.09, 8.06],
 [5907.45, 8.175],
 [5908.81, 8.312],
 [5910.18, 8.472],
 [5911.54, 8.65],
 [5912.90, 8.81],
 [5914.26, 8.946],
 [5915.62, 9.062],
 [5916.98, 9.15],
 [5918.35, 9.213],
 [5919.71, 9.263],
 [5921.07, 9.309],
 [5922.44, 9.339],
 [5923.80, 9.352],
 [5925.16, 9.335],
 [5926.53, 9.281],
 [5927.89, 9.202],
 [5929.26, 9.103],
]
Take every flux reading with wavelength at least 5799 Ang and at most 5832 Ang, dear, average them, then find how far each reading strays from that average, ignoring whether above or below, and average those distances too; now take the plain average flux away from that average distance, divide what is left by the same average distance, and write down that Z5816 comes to -25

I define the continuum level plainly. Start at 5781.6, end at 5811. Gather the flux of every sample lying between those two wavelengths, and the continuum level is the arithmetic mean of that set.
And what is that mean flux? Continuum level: 9.56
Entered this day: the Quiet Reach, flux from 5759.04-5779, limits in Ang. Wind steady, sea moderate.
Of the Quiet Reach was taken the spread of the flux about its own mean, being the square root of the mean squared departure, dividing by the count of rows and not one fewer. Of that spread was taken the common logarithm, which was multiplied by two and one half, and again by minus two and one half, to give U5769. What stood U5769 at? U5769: 5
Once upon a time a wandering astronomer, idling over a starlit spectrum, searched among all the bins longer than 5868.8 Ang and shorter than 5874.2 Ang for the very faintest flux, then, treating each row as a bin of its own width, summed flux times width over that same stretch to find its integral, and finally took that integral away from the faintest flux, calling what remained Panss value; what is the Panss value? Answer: -42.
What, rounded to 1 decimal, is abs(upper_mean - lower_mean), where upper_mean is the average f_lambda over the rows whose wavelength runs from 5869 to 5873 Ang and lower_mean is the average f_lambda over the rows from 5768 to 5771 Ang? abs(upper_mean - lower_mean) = 0.1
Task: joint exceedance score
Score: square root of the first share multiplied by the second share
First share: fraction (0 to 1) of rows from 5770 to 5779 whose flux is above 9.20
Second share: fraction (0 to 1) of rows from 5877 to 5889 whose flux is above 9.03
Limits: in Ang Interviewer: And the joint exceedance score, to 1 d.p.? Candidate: 0.3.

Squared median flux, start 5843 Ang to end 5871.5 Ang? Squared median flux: 84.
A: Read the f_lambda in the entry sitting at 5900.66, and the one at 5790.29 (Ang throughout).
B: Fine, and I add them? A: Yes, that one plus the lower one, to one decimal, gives 16.8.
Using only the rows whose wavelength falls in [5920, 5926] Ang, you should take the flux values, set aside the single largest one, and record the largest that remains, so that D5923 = 9.339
